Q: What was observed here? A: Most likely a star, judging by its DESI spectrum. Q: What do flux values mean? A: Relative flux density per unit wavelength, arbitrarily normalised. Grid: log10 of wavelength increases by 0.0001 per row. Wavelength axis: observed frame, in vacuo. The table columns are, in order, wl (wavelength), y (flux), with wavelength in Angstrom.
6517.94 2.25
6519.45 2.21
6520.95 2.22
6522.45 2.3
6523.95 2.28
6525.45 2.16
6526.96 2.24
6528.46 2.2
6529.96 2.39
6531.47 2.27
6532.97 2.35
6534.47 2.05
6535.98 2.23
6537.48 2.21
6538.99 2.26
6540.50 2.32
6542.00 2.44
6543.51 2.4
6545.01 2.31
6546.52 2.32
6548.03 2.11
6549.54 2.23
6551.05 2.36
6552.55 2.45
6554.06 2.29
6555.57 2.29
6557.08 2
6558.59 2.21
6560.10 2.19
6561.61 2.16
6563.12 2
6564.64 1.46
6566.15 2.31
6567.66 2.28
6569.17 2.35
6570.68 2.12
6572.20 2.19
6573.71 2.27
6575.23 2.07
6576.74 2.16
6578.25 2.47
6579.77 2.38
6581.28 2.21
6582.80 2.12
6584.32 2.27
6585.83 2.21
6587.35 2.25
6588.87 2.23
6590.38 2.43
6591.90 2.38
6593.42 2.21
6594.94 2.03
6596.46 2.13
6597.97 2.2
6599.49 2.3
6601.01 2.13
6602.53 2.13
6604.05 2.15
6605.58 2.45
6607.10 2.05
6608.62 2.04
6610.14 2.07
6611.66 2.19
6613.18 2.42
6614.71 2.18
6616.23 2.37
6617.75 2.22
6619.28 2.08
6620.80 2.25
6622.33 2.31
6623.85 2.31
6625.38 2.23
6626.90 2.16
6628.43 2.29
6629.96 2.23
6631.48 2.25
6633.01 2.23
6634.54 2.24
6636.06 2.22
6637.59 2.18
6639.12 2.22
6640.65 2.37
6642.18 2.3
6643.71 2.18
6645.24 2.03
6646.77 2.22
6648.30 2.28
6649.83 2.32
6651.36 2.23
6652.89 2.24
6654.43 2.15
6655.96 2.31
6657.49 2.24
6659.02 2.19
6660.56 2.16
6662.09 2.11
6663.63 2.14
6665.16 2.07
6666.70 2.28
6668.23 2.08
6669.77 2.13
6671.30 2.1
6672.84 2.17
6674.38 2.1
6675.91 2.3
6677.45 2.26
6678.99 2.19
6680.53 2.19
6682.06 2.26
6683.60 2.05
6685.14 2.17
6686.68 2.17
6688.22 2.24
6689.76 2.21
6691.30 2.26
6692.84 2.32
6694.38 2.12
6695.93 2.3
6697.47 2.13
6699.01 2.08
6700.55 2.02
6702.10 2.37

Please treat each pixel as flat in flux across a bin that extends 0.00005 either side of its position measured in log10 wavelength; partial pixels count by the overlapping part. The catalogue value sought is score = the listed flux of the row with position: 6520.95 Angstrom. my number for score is 2.22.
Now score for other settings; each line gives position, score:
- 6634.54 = 2.24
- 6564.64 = 1.46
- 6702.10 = 2.37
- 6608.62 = 2.04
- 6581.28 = 2.21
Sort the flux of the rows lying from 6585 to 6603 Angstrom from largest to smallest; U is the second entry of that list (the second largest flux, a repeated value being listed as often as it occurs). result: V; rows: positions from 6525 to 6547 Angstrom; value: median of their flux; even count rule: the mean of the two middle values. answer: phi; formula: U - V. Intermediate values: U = 2.38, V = 2.27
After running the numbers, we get 0.11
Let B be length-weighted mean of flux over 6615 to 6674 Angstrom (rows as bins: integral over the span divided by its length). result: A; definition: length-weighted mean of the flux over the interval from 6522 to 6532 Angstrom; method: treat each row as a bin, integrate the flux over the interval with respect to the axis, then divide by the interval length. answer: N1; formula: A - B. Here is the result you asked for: 0.05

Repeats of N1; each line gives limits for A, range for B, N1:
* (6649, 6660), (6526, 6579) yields 0.01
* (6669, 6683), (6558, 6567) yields 0.13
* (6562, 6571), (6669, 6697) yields -0.11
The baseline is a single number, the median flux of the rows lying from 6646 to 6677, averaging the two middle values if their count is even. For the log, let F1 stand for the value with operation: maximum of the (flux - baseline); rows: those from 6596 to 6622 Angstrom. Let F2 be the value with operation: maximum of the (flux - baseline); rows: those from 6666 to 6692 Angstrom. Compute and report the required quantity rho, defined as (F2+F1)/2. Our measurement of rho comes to 0.195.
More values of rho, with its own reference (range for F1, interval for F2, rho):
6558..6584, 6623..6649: 0.240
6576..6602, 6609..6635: 0.265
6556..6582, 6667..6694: 0.215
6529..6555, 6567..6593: 0.280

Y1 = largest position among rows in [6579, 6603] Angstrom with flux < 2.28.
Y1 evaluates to 6602.53 Angstrom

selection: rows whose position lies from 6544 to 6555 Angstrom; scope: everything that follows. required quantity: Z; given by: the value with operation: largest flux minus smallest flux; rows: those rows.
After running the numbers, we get 0.34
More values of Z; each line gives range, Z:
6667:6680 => 0.22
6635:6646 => 0.34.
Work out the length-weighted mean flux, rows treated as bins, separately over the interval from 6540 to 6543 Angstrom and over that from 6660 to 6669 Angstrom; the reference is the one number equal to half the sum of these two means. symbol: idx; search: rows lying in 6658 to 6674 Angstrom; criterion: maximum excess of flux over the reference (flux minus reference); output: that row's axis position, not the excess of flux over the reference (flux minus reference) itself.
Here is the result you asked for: 6666.70 Angstrom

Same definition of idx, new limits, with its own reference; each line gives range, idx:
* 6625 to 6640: 6628.43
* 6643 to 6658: 6649.83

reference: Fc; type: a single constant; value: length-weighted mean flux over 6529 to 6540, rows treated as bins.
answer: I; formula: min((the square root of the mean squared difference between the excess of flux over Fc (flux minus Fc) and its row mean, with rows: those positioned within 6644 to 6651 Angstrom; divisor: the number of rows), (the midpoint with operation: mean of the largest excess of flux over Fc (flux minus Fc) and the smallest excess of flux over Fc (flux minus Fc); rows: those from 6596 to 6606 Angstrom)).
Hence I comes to 0.04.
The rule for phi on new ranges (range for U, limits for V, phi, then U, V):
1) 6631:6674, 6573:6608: 0.11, 2.32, 2.21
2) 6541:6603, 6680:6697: 0.24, 2.45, 2.21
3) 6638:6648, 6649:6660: 0.06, 2.3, 2.24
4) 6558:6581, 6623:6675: 0.16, 2.38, 2.22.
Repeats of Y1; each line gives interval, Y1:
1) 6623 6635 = 6634.54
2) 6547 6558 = 6557.08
